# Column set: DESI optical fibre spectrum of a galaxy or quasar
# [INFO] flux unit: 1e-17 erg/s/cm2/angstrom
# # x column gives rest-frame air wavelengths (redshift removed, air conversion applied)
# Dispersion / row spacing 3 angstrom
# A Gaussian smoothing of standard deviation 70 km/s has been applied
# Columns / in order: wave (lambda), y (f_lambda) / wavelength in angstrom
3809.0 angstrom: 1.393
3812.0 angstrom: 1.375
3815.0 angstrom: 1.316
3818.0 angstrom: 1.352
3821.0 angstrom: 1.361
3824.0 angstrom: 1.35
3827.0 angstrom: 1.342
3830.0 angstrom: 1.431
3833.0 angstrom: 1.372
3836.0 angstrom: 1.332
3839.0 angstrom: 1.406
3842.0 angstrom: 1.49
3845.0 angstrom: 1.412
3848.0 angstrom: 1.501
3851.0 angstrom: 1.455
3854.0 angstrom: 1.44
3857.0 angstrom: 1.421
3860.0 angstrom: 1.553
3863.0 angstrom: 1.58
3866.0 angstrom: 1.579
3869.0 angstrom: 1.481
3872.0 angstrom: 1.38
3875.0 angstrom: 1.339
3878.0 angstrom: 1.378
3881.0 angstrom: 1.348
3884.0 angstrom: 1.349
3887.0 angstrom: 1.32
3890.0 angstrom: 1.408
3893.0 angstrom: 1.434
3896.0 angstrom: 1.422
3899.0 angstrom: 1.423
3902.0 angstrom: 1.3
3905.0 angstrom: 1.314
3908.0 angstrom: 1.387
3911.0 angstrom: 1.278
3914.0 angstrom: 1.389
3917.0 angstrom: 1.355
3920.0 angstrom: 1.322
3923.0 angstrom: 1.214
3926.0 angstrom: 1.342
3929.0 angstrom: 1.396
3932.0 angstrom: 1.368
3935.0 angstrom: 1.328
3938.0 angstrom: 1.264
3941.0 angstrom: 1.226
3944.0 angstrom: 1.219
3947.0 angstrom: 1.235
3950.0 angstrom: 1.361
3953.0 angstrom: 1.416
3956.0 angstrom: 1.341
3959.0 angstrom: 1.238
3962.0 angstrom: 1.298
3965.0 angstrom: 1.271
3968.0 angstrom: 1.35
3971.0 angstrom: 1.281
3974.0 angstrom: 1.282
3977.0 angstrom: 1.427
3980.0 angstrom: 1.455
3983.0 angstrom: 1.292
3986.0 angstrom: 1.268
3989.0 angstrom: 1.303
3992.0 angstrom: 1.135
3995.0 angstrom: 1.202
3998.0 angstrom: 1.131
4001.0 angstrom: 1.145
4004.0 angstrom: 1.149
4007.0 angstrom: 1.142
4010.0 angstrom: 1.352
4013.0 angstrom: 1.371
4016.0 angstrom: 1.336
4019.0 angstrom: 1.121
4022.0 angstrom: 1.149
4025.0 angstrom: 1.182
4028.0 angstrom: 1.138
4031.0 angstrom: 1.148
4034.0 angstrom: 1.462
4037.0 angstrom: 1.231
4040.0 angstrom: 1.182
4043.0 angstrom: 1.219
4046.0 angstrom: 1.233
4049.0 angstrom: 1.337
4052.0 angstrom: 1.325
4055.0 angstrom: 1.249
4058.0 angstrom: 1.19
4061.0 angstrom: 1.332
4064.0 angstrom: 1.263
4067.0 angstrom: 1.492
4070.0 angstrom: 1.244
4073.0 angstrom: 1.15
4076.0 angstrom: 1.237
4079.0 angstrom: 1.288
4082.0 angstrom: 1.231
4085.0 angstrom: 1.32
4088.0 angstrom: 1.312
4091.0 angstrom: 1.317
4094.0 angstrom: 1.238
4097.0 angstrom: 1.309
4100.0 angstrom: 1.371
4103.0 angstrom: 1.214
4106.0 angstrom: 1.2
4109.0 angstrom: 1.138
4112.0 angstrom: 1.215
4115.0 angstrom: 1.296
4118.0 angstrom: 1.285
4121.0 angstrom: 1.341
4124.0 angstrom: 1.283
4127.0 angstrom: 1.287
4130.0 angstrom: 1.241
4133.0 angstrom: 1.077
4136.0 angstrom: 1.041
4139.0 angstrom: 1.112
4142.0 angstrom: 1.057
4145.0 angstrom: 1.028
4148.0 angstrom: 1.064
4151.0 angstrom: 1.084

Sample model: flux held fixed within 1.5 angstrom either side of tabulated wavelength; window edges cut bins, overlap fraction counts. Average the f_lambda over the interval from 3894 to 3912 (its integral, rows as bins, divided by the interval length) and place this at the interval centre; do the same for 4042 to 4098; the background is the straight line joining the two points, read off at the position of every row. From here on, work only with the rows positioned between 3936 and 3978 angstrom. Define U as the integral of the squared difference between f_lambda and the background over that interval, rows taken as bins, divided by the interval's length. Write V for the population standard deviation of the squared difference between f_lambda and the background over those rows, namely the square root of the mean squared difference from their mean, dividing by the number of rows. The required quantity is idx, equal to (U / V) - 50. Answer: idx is -48.9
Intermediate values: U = 0.0055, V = 0.0048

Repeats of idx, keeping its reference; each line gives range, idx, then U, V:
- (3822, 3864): -49.3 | 0.0079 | 0.0119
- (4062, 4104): -49.5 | 0.0064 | 0.0116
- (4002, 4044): -48.5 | 0.0166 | 0.0110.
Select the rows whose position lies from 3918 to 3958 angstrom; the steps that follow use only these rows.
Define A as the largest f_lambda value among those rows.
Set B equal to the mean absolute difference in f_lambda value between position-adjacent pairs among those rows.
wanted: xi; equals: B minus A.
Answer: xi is -1.35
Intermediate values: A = 1.416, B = 0.062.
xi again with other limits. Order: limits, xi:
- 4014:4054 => -1.37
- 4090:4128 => -1.31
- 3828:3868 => -1.52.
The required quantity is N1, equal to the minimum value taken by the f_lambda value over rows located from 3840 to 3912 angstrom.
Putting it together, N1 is 1.278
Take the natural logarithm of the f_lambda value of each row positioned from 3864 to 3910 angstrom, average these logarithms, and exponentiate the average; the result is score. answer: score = 1.39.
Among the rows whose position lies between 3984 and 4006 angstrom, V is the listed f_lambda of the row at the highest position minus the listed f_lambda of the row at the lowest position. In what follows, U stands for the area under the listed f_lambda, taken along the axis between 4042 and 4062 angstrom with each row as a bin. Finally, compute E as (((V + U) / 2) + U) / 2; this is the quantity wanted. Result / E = 19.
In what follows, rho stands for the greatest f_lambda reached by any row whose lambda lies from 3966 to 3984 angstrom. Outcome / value 1.455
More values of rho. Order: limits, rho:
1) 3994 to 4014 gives 1.371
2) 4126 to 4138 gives 1.287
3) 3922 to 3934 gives 1.396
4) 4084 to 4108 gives 1.371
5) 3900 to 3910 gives 1.387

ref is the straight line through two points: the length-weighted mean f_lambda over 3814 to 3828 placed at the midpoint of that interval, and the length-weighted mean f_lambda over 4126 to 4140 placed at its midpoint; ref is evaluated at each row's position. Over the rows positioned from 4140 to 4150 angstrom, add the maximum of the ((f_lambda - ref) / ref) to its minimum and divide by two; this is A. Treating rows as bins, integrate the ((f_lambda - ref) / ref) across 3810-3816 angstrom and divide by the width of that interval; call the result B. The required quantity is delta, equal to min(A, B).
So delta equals -0.082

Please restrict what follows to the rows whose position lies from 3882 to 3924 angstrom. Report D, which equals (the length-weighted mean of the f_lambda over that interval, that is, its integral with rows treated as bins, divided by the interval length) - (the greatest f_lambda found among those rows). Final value -0.08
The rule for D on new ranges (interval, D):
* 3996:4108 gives -0.24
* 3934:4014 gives -0.18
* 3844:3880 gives -0.12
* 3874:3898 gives -0.06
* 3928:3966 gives -0.11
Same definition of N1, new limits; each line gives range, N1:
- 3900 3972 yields 1.214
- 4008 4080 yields 1.121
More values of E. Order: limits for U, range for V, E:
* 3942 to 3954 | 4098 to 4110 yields 12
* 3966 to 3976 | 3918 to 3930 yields 10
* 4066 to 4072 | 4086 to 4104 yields 6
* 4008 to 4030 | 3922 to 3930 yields 20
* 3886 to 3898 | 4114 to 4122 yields 13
